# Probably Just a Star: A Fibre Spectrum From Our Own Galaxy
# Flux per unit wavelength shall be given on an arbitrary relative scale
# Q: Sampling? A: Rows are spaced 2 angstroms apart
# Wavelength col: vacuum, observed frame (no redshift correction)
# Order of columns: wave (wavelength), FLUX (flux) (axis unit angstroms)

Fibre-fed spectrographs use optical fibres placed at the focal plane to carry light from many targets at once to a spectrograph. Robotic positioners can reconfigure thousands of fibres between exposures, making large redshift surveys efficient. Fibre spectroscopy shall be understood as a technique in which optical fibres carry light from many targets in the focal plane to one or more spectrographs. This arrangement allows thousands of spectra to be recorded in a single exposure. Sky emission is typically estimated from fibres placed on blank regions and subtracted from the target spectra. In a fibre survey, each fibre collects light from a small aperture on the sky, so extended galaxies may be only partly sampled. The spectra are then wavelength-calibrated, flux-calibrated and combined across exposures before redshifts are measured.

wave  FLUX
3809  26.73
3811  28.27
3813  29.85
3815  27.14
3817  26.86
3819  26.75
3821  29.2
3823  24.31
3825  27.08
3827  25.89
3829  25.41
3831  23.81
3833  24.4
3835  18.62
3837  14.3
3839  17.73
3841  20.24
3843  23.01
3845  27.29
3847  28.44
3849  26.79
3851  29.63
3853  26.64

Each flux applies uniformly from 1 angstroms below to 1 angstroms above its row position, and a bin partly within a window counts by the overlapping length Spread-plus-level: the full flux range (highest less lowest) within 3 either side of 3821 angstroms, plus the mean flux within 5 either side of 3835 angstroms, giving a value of 24.7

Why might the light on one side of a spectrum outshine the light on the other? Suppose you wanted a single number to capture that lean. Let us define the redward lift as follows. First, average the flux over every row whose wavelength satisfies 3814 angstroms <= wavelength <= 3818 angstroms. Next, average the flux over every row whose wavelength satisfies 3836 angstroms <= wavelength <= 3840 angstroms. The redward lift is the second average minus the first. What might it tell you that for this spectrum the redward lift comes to -11.0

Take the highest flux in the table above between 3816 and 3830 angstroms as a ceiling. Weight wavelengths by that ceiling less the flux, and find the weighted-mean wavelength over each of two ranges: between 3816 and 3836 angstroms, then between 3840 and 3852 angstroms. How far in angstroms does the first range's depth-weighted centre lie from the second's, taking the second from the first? -14.1 angstroms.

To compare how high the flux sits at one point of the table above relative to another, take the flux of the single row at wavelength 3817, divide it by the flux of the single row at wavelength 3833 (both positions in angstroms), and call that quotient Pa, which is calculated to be 1.10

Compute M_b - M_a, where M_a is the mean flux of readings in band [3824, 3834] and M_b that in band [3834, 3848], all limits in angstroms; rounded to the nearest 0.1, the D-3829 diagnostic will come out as -3.9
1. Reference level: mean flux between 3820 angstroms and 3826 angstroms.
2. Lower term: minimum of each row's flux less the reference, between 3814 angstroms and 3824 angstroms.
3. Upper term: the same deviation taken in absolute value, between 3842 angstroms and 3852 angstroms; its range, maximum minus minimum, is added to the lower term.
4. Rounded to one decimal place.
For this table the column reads 1.2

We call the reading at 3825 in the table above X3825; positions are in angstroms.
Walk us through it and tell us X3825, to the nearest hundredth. 27.08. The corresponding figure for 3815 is 27.14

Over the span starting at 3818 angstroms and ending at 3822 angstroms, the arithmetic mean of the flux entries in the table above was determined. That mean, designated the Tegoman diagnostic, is 28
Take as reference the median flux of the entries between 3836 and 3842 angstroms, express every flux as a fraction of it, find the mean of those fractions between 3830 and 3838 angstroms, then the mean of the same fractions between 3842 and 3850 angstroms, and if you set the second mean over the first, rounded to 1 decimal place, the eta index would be 1.3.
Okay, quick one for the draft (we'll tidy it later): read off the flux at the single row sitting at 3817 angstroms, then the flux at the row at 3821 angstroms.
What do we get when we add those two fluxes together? 56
